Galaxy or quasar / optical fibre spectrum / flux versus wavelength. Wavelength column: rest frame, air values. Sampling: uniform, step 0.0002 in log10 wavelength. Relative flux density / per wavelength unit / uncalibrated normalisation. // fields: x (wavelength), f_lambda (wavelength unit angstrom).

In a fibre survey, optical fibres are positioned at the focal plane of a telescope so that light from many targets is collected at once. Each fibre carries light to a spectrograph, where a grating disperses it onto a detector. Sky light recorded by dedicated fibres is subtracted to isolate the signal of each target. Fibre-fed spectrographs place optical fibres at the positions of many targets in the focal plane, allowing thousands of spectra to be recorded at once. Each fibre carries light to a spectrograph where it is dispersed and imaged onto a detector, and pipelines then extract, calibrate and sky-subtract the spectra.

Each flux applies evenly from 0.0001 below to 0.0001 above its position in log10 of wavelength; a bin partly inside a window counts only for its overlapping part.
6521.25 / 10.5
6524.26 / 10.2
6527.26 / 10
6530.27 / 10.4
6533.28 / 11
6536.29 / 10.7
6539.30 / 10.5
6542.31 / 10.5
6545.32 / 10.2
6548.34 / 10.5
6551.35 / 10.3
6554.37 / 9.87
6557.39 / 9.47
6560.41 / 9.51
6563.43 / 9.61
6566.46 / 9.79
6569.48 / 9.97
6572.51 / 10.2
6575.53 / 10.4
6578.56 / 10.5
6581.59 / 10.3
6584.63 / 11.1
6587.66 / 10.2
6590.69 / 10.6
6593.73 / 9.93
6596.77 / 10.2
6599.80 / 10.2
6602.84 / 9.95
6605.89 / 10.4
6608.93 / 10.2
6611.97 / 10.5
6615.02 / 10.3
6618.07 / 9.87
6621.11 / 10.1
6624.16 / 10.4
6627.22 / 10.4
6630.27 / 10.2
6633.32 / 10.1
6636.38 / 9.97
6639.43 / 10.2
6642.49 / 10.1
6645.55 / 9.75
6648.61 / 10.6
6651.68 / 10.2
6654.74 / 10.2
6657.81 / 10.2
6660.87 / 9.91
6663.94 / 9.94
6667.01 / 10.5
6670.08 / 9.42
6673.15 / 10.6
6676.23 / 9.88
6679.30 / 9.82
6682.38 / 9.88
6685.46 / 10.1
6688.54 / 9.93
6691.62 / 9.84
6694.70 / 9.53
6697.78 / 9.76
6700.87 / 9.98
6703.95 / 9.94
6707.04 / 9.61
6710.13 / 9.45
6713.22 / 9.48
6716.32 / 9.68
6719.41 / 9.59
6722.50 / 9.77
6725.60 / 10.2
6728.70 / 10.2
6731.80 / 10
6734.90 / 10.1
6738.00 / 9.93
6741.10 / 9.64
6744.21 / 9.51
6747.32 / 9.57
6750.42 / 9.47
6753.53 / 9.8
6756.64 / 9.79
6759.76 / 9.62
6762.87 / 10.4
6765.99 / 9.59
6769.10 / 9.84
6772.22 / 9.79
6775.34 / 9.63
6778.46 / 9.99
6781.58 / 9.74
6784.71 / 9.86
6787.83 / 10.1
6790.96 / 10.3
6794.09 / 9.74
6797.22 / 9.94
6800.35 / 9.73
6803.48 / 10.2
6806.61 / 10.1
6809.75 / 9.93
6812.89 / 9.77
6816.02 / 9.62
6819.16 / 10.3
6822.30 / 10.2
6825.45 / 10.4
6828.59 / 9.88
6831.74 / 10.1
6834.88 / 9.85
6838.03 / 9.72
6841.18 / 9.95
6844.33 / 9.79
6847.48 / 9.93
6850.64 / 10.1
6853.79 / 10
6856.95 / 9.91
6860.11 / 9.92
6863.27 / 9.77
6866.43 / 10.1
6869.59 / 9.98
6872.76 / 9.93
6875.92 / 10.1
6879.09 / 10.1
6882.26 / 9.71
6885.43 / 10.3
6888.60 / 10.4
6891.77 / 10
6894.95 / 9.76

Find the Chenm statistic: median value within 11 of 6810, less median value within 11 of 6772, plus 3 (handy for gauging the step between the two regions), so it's 3.1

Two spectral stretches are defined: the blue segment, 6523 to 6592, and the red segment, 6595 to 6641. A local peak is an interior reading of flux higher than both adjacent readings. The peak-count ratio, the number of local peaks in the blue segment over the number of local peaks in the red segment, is 2.0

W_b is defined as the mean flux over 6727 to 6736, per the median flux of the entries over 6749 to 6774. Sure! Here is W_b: 1.03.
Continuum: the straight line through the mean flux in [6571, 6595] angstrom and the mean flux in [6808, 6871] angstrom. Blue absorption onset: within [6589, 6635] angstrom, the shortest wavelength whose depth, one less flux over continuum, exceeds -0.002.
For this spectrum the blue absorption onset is 6593.73 angstrom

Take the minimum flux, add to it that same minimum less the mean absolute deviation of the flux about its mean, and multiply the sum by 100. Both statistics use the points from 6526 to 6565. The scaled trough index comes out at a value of 1855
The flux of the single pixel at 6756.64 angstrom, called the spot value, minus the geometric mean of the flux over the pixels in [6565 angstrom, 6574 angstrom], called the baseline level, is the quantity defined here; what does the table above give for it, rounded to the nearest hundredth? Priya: -0.20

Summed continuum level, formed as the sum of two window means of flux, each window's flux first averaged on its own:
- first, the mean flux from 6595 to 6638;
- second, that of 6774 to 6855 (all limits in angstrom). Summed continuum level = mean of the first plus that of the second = 20.2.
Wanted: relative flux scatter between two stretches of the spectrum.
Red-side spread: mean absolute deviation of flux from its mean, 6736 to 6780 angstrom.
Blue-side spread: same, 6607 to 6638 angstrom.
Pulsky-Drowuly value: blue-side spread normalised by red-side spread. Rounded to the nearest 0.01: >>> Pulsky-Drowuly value 0.87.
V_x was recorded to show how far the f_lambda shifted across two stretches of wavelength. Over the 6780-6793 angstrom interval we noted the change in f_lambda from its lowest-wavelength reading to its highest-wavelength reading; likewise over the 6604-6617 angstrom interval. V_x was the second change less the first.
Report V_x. -0.66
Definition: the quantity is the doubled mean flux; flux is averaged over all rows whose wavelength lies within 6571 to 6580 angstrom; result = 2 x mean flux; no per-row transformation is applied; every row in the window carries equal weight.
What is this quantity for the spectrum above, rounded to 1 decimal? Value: 20.7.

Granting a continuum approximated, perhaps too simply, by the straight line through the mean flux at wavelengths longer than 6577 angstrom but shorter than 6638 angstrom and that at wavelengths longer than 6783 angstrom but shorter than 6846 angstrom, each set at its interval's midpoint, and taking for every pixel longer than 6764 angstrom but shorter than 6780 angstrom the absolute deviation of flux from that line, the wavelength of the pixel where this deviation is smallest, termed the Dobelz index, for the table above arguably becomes 6778.46 angstrom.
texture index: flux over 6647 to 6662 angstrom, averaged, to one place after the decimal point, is 10.2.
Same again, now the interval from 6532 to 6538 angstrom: 10.8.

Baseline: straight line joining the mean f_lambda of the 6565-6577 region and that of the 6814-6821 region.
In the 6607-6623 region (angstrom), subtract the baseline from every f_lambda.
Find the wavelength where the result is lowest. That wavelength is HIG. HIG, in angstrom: 6618.07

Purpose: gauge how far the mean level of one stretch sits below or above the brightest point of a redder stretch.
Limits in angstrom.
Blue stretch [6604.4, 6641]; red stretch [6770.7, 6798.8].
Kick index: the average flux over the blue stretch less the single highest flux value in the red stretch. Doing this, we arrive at -0.1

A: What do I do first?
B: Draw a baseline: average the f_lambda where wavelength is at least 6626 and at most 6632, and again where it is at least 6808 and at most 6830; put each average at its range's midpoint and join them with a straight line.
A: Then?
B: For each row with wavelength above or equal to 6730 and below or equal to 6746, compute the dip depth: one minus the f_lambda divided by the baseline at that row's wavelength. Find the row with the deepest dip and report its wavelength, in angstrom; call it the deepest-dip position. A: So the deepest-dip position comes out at 6744.21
